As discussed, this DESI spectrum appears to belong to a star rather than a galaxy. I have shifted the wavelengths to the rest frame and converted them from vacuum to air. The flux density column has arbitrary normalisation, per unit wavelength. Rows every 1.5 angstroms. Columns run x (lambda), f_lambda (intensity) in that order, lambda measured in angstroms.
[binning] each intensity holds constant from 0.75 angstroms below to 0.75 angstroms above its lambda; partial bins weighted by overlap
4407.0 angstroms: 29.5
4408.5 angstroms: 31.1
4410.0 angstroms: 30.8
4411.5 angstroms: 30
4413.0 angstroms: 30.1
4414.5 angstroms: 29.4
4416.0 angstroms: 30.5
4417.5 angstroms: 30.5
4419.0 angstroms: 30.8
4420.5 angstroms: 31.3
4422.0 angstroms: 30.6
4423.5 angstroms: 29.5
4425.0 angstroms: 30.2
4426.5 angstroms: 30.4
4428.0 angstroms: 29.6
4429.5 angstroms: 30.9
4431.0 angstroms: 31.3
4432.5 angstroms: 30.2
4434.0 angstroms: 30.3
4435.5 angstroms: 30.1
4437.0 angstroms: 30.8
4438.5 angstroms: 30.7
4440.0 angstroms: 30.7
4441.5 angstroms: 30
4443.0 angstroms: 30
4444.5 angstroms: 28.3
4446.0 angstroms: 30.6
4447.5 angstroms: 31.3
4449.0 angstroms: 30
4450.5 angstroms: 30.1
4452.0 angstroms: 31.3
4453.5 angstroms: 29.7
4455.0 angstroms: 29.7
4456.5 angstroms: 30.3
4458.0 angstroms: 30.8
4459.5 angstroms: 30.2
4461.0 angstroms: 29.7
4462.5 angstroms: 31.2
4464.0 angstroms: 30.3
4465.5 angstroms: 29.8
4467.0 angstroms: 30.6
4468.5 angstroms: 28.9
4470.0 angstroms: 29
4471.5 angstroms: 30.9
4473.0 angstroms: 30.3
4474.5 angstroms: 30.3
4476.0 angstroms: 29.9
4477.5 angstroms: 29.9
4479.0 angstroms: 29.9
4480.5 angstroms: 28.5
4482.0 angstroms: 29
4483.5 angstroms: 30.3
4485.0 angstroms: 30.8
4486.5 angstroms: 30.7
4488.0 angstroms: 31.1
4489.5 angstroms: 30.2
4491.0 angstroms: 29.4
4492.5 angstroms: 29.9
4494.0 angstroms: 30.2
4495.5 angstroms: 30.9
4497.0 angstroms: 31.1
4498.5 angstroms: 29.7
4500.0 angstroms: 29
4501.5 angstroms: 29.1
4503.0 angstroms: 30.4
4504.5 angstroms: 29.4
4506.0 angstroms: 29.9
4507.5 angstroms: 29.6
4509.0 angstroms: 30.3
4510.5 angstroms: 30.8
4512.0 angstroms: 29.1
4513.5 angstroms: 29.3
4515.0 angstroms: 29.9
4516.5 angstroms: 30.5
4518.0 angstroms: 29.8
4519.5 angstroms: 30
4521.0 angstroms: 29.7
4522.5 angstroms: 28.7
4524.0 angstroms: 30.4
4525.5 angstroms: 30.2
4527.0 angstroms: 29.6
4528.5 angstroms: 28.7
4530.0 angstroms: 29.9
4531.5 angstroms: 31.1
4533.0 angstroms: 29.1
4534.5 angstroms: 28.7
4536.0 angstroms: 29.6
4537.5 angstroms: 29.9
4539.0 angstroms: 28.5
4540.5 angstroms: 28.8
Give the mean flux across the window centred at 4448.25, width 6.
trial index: 30.5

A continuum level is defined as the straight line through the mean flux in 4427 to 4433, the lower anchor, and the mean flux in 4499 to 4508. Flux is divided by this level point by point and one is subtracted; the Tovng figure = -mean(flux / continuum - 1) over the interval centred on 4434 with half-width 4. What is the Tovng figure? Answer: -0.003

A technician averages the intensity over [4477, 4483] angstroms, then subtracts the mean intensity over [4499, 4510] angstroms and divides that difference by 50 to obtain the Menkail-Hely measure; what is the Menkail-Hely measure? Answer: -0.007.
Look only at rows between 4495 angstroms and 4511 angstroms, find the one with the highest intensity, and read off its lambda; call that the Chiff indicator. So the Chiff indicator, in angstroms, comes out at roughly 4497.0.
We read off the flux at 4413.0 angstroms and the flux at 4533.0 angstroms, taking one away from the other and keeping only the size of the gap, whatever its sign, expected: 1.0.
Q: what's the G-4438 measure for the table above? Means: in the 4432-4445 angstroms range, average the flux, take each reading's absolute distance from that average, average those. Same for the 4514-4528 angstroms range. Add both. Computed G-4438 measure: 0.83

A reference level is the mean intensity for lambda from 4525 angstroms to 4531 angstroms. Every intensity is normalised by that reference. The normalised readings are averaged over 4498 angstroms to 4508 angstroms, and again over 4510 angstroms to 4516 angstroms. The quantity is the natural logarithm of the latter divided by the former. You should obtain 0.006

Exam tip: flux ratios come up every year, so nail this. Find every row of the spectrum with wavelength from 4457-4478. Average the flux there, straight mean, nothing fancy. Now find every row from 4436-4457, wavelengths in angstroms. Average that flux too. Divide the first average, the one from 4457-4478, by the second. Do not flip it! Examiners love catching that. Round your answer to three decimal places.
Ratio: 0.996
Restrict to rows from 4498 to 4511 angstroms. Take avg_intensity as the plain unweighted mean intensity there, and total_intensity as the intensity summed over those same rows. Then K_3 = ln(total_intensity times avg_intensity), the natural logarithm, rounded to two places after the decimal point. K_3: 8.99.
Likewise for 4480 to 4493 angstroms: 9.00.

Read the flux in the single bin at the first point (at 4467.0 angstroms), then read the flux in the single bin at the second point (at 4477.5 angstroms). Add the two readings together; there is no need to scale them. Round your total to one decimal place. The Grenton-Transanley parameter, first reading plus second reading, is 60.5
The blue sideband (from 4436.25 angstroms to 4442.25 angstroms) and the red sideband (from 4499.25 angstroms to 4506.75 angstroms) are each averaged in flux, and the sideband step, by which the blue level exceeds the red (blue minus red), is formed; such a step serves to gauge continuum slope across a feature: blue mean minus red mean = 1.0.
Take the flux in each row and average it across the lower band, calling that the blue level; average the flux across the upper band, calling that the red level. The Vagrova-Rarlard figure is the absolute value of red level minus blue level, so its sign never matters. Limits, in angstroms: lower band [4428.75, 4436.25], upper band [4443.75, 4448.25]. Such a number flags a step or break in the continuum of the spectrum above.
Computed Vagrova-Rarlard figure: 0.49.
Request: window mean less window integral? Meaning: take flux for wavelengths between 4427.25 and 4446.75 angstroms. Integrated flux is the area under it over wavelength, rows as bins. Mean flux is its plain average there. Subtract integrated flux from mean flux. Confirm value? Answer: -560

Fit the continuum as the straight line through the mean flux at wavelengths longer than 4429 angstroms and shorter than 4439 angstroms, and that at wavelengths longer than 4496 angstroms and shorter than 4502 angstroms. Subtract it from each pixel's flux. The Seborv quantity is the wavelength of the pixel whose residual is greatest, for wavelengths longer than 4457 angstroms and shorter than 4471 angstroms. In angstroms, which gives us 4462.5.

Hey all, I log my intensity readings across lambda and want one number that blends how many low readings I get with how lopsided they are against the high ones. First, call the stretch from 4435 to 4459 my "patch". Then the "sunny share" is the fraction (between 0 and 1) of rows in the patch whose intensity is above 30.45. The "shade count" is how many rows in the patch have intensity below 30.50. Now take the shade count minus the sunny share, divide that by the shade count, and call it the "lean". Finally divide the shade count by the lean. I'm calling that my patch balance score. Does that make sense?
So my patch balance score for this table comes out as 9.5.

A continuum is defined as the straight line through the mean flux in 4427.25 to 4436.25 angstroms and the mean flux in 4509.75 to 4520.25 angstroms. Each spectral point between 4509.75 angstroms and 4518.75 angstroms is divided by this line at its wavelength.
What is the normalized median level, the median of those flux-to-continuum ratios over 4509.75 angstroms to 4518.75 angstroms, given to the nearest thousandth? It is 0.998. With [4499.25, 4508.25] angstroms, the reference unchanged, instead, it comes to 0.984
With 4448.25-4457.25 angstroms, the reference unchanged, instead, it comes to 0.992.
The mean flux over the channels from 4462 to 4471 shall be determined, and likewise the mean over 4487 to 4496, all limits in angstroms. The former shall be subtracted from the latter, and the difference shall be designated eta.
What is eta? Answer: 0.32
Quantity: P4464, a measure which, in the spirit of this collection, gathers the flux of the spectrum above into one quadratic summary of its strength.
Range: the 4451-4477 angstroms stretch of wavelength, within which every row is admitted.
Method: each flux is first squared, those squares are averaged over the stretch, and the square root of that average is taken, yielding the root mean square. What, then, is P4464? 30.2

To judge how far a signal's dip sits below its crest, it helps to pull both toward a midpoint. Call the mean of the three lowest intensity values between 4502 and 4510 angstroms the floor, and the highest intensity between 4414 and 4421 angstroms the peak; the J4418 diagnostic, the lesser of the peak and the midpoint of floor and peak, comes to 30.47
